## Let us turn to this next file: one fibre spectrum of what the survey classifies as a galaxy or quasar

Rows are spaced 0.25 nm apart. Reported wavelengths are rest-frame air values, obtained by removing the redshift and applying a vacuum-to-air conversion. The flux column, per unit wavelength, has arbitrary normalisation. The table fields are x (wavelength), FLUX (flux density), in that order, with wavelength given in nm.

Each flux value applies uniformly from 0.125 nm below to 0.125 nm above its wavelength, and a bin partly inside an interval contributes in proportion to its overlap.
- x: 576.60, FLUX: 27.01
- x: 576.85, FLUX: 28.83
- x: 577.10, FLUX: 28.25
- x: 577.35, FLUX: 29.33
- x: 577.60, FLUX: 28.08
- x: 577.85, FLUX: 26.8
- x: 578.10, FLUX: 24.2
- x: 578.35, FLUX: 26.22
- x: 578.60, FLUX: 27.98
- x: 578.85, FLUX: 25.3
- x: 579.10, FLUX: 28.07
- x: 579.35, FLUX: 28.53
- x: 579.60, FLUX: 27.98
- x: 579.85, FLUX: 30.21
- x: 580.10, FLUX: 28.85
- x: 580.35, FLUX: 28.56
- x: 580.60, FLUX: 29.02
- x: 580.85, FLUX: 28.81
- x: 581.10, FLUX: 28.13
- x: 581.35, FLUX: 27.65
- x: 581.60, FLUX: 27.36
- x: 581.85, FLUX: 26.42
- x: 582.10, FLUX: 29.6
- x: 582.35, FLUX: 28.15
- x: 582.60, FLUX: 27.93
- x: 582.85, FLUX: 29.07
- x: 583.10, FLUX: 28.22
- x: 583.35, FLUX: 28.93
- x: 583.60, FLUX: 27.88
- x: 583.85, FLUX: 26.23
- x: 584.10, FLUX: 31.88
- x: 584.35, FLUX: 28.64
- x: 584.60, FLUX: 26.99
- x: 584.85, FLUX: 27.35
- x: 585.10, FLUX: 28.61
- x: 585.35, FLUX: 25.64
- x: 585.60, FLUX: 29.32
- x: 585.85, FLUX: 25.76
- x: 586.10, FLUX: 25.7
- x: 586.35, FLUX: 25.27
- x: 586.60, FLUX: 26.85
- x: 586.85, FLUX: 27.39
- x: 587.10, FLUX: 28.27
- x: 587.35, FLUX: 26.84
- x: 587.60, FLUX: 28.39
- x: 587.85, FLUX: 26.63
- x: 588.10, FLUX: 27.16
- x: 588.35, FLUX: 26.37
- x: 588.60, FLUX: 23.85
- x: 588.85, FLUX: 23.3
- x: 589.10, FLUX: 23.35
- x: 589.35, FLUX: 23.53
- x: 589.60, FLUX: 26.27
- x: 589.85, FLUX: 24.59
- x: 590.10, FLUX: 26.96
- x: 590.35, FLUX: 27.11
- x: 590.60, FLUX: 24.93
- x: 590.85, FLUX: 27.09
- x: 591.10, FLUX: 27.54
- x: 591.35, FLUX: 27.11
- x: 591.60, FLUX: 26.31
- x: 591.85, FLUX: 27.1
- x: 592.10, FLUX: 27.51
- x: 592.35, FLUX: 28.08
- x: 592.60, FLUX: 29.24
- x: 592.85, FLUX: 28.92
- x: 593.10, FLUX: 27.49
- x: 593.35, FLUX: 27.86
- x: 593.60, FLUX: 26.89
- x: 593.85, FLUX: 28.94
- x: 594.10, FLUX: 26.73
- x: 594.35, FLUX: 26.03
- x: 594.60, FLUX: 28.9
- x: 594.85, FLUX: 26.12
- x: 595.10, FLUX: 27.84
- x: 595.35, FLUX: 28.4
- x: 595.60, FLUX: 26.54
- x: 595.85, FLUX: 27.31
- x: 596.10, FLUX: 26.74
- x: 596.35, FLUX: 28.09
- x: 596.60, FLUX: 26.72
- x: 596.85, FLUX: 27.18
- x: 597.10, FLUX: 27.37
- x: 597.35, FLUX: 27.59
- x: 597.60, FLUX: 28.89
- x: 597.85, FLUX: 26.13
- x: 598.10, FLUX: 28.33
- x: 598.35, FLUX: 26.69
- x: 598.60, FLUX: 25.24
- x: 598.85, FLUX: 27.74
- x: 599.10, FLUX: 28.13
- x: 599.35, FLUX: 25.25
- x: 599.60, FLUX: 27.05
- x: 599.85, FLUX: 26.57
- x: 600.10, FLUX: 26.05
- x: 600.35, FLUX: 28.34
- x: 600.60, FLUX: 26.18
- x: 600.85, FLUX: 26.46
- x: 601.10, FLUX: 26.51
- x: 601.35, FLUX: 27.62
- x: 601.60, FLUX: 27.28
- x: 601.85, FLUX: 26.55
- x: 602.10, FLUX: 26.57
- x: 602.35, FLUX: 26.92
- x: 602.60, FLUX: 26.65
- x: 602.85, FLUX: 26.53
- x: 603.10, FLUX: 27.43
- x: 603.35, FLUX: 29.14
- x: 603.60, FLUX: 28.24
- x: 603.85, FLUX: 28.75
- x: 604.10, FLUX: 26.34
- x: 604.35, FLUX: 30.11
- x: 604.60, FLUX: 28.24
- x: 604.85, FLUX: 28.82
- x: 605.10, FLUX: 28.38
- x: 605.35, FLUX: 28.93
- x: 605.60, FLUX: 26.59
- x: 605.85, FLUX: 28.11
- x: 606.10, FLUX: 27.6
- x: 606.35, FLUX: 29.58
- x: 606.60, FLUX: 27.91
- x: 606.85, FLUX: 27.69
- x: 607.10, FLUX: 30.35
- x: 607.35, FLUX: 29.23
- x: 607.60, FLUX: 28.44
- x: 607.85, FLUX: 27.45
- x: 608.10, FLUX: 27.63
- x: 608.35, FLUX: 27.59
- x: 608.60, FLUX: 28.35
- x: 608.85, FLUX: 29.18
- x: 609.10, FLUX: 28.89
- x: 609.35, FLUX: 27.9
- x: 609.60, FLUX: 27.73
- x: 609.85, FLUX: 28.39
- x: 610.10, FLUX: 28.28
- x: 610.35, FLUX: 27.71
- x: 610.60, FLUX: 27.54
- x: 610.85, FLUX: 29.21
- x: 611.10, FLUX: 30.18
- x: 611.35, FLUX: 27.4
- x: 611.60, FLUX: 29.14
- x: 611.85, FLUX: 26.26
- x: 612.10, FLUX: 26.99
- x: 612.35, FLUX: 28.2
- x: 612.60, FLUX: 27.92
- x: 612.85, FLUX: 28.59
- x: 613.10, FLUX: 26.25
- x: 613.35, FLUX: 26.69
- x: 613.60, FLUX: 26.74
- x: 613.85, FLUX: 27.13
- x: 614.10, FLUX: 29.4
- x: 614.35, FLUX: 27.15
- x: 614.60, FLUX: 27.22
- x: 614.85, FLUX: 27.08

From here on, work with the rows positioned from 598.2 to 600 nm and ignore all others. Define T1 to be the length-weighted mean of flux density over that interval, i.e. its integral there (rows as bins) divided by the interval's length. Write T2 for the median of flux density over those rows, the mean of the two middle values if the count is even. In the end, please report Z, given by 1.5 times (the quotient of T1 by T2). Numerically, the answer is 1.50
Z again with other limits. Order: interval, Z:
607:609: 1.51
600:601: 1.53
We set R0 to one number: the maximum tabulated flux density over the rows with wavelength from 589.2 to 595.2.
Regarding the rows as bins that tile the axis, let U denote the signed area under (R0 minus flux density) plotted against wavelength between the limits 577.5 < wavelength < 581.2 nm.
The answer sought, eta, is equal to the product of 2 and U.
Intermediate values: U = 5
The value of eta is 11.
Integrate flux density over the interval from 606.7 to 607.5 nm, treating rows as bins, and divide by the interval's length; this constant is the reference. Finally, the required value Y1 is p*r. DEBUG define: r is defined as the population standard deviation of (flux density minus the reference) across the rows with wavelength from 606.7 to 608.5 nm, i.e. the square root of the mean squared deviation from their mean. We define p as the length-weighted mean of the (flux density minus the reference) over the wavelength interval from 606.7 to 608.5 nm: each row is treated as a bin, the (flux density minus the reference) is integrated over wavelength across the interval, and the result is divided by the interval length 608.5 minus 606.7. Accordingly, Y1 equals -0.7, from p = -0.7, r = 1.01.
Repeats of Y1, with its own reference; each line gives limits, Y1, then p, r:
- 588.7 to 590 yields -5.4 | -4.8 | 1.13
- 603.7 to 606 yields -0.9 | -0.8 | 1.10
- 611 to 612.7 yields -1.3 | -1.1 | 1.23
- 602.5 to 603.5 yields -1.6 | -1.6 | 1.04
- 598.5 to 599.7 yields -2.8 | -2.3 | 1.22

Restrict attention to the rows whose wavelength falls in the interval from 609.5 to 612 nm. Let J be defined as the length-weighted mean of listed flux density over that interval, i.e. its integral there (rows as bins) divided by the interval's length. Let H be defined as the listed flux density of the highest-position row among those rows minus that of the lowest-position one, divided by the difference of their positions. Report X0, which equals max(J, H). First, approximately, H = -0.7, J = 28.2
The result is 28.2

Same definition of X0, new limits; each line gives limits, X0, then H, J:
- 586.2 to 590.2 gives 25.9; 0.5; 25.9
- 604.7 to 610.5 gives 28.3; -0.2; 28.3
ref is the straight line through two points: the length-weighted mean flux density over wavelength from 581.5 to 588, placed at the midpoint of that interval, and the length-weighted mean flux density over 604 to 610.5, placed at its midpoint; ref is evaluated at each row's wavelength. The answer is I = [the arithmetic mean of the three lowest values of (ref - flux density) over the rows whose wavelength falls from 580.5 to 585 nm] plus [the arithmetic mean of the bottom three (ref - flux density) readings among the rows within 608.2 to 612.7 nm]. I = -3.7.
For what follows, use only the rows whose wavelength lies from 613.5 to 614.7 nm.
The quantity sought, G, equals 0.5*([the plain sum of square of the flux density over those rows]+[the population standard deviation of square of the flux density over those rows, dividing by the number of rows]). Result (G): 1924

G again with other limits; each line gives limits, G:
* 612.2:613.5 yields 1921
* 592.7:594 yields 1987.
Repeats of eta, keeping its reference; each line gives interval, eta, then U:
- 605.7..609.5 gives 7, 3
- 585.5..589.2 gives 22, 11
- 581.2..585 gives 8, 4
